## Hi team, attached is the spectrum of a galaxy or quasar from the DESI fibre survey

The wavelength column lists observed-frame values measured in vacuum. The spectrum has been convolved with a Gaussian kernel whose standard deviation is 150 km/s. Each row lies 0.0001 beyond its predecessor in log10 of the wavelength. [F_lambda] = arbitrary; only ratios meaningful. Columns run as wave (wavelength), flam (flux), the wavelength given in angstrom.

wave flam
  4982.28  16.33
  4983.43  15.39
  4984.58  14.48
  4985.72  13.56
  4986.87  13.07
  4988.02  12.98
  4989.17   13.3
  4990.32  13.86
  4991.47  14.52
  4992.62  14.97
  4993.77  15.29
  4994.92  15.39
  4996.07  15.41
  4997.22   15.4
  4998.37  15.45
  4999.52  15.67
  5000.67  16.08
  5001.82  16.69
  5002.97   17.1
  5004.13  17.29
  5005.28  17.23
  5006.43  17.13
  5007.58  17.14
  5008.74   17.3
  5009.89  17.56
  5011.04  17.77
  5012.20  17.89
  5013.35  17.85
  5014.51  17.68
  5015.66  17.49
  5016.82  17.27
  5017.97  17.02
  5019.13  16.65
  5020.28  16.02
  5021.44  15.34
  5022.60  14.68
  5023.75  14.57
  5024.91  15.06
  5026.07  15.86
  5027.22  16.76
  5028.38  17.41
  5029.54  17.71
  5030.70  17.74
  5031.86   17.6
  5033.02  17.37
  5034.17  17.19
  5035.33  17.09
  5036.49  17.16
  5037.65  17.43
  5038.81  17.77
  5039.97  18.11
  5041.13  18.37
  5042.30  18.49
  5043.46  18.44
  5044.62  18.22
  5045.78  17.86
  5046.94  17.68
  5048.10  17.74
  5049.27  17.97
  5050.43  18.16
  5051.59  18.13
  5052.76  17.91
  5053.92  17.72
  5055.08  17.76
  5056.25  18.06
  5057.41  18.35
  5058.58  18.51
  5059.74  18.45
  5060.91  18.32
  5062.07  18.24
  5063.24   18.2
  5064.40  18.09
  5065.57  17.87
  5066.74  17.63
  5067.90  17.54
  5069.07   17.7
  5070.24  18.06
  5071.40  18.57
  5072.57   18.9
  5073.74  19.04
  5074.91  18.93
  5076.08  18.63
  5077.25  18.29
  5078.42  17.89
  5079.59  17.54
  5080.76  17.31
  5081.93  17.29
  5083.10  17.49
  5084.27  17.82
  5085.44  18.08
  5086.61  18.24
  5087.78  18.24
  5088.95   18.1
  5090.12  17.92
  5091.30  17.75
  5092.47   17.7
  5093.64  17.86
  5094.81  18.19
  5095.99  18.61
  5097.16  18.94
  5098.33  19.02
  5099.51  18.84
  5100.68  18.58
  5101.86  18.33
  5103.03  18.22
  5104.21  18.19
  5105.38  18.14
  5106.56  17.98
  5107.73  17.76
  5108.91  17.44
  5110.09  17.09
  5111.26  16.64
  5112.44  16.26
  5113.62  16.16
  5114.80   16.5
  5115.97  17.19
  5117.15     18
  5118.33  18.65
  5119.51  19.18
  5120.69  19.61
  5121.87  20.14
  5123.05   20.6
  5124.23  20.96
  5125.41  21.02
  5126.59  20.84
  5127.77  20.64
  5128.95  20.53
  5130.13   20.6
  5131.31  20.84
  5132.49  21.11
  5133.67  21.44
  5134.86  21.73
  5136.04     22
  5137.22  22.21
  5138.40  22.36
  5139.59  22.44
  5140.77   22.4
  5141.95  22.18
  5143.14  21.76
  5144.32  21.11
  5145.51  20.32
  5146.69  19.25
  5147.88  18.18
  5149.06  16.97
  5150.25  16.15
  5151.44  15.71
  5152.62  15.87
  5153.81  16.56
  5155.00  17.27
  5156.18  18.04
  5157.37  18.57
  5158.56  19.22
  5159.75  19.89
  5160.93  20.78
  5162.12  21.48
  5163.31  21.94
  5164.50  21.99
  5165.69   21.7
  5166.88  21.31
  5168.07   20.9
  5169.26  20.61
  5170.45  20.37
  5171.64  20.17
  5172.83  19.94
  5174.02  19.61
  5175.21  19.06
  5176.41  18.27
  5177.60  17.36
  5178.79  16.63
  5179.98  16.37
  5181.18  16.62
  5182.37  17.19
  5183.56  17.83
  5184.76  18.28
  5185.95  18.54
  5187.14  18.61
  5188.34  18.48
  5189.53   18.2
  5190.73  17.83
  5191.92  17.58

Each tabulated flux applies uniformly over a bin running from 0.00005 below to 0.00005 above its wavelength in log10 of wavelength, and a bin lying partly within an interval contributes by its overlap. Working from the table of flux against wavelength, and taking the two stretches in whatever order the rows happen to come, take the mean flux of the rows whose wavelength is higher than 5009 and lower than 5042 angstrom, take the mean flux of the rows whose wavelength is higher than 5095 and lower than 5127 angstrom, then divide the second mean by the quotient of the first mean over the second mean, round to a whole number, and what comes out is 20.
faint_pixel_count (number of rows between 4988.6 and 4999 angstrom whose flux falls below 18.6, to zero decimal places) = 9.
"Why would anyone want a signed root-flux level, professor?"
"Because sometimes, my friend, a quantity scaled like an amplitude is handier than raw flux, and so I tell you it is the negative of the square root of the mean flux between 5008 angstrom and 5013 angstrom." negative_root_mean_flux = -4.20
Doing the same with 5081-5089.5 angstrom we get -4.23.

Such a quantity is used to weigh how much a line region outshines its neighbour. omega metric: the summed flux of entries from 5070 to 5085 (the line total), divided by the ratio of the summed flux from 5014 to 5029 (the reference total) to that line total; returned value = 262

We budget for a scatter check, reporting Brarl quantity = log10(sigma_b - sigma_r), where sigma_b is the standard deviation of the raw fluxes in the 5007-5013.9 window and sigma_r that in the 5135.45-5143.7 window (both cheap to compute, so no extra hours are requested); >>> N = -1.2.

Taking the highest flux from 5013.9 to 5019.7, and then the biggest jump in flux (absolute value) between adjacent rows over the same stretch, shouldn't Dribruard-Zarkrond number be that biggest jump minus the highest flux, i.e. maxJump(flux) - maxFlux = -17.3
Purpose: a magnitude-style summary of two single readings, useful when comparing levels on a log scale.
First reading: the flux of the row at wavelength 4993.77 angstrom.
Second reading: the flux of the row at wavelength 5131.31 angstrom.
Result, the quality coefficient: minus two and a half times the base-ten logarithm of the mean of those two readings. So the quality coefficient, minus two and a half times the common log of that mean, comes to -3.14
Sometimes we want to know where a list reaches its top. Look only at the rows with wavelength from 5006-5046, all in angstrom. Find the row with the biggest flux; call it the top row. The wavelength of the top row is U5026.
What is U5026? 5042.30 angstrom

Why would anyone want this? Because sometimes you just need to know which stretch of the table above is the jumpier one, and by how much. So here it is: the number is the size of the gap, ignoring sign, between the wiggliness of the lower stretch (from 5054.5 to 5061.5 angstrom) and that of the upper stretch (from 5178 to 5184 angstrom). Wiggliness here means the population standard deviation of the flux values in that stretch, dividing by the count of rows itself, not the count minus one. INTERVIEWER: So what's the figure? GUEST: 0.27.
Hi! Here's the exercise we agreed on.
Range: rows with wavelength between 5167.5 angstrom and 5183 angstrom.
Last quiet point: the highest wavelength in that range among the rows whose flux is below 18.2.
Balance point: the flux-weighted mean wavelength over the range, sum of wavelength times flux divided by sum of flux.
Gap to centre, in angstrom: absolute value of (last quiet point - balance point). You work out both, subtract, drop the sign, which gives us 7.5 angstrom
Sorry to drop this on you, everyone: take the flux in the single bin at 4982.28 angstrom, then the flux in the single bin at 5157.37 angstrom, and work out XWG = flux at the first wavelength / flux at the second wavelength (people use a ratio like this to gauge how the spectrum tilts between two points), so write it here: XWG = 0.88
